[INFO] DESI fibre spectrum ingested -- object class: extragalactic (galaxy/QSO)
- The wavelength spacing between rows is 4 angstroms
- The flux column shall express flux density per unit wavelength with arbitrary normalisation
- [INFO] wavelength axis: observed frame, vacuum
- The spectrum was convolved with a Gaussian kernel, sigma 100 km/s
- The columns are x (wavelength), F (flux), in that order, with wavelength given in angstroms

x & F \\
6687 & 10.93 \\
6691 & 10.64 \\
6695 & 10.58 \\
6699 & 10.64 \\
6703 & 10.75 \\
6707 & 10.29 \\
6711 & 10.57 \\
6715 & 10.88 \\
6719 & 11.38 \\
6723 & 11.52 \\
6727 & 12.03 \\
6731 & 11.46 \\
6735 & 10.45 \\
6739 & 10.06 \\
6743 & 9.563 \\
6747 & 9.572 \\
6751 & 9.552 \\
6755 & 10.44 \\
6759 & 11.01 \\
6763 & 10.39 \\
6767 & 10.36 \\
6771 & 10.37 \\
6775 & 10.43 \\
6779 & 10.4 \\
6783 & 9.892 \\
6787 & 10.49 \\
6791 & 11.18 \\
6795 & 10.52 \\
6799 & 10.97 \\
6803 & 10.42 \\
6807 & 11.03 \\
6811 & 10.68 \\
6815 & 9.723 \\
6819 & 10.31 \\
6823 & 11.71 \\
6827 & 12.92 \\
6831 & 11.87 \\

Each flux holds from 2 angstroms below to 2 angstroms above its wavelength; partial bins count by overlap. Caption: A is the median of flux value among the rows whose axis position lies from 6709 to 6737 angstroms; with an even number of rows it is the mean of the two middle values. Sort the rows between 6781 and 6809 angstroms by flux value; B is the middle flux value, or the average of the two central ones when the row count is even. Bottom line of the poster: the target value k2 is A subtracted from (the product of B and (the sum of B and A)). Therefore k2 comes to 219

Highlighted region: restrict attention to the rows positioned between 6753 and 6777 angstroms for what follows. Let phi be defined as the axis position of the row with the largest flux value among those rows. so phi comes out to 6759 angstroms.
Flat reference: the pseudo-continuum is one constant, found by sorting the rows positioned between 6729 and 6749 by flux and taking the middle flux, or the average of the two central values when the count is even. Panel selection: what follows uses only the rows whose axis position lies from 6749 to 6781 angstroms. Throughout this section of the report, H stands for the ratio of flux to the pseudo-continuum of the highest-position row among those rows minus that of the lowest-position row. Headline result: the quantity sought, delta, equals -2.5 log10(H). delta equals 2.7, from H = 0.08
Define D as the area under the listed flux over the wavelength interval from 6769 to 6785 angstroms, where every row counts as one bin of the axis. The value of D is 164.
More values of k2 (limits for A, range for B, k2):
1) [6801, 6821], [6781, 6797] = 209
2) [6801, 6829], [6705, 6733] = 240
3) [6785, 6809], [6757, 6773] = 209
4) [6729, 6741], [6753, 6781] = 206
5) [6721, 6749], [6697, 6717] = 214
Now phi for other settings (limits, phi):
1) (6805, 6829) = 6827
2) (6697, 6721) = 6719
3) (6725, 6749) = 6727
